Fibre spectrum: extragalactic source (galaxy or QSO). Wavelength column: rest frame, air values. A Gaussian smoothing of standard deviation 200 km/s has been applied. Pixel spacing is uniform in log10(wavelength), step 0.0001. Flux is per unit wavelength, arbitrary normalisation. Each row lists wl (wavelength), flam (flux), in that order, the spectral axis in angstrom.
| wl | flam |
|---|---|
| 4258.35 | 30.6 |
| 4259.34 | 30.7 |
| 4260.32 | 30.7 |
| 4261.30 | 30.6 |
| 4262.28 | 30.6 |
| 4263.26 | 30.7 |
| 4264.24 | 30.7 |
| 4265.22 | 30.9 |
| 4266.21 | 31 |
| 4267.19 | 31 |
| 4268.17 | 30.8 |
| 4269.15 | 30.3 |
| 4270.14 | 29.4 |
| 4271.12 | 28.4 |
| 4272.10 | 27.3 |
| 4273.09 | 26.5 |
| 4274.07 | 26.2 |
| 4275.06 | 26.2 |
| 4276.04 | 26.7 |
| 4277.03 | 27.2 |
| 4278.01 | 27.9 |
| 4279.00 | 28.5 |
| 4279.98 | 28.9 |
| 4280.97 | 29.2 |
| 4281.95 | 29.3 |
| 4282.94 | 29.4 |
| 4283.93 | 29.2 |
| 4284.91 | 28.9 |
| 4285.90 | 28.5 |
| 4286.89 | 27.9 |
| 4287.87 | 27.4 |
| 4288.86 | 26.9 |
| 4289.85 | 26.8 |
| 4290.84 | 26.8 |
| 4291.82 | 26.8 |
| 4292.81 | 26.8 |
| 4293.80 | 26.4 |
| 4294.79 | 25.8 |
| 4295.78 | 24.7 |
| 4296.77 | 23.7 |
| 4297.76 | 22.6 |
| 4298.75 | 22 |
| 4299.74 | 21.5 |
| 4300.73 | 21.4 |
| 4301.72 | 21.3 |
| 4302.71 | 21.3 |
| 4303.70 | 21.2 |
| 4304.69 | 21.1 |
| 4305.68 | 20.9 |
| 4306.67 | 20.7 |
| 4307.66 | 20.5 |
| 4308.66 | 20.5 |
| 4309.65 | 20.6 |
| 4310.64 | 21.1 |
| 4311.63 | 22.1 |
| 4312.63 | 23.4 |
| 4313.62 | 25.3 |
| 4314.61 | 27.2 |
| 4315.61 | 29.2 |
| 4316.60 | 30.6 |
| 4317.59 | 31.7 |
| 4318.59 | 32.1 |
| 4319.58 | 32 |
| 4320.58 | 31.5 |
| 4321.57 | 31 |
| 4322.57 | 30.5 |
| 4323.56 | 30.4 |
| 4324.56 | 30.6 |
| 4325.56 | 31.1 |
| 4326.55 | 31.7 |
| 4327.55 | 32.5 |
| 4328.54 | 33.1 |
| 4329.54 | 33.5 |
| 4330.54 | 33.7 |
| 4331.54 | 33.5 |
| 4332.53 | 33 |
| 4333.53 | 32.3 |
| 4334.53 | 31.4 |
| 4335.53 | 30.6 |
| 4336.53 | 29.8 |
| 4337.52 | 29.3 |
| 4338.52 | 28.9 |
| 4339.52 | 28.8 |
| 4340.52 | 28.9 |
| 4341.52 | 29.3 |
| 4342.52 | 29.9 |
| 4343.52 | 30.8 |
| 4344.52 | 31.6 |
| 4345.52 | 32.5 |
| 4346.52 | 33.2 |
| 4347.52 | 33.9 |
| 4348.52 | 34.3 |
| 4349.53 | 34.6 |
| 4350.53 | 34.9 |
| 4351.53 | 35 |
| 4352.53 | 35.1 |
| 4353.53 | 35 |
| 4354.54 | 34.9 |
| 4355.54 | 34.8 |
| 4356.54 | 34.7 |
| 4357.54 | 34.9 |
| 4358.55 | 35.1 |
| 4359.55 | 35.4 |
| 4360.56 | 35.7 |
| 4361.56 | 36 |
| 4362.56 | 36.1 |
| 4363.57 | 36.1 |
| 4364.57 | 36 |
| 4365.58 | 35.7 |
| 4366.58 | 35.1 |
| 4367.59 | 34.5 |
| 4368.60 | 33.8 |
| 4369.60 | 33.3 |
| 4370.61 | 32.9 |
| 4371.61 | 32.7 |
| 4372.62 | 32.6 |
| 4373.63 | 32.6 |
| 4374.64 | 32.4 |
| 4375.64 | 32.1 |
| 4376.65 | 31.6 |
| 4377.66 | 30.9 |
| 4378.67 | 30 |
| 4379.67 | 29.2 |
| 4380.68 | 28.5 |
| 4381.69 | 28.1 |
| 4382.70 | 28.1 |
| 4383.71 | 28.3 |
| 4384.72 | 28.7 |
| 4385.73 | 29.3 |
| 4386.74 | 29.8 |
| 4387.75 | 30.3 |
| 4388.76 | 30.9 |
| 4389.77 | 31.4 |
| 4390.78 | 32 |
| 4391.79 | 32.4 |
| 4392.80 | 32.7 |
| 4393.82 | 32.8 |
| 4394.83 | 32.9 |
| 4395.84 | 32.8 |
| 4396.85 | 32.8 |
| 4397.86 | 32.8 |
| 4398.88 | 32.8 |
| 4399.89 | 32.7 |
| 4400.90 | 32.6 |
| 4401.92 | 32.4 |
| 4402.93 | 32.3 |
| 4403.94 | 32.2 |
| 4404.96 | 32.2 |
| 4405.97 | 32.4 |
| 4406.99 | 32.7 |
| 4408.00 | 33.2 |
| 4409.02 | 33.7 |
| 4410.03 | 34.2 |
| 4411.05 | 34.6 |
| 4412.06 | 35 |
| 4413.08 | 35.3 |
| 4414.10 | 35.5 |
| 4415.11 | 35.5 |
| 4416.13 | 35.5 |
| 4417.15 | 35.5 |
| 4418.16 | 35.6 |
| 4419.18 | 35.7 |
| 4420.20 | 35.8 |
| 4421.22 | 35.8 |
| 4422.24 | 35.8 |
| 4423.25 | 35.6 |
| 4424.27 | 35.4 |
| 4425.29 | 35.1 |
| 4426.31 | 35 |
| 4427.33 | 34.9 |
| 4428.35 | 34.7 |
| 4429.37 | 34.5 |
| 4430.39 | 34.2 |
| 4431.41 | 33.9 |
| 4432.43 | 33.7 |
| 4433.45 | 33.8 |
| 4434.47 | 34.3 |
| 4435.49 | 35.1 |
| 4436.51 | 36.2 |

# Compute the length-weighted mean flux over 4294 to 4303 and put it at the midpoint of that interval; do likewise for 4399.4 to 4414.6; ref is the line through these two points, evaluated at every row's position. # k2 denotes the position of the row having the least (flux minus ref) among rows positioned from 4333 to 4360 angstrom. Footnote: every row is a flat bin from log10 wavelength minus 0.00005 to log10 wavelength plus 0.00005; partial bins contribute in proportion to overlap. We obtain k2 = 4339.52 angstrom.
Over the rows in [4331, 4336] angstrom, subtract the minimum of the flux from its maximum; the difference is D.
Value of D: 2.9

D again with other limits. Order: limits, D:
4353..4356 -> 0.2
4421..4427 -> 0.8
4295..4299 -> 2.7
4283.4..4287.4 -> 1.3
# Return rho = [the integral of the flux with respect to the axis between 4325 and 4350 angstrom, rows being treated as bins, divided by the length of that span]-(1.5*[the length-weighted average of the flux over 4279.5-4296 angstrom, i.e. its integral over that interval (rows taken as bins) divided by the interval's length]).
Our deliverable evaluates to -10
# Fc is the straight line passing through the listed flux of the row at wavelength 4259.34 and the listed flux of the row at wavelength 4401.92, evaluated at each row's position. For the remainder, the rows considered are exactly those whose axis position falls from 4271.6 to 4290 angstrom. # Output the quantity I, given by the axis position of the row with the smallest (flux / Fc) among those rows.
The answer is 4275.06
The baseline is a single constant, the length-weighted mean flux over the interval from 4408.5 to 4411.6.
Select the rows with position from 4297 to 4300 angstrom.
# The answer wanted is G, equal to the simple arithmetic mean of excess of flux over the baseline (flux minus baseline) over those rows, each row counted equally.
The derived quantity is -12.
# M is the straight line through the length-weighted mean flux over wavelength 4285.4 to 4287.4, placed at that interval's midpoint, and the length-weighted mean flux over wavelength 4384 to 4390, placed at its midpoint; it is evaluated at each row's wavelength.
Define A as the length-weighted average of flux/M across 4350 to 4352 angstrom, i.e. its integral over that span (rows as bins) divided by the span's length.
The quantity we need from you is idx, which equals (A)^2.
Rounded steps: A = 1.19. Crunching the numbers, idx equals 1.4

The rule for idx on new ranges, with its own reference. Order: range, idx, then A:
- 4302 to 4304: 0.6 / 0.75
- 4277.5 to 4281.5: 1.0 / 1.02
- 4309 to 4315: 0.7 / 0.81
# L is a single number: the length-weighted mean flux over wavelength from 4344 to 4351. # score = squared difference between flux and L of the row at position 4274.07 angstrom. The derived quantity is 54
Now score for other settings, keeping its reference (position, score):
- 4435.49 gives 2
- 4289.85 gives 45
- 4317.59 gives 3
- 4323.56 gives 10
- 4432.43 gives 0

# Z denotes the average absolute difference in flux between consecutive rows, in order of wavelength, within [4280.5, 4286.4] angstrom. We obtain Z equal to 0.22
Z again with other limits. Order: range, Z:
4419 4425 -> 0.10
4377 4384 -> 0.50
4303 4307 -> 0.17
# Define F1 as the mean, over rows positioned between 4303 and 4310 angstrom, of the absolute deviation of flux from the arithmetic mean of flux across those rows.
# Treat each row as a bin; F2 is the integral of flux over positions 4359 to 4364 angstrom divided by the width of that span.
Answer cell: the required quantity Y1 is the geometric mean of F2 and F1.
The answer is 2.9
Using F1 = 0.2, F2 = 36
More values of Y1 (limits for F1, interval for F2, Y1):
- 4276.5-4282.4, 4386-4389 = 4.4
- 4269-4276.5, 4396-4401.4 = 6.5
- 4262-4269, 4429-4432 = 2.1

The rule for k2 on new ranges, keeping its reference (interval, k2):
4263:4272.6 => 4272.10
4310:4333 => 4310.64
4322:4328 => 4323.56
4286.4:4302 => 4301.72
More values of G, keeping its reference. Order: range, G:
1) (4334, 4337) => -4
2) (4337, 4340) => -5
